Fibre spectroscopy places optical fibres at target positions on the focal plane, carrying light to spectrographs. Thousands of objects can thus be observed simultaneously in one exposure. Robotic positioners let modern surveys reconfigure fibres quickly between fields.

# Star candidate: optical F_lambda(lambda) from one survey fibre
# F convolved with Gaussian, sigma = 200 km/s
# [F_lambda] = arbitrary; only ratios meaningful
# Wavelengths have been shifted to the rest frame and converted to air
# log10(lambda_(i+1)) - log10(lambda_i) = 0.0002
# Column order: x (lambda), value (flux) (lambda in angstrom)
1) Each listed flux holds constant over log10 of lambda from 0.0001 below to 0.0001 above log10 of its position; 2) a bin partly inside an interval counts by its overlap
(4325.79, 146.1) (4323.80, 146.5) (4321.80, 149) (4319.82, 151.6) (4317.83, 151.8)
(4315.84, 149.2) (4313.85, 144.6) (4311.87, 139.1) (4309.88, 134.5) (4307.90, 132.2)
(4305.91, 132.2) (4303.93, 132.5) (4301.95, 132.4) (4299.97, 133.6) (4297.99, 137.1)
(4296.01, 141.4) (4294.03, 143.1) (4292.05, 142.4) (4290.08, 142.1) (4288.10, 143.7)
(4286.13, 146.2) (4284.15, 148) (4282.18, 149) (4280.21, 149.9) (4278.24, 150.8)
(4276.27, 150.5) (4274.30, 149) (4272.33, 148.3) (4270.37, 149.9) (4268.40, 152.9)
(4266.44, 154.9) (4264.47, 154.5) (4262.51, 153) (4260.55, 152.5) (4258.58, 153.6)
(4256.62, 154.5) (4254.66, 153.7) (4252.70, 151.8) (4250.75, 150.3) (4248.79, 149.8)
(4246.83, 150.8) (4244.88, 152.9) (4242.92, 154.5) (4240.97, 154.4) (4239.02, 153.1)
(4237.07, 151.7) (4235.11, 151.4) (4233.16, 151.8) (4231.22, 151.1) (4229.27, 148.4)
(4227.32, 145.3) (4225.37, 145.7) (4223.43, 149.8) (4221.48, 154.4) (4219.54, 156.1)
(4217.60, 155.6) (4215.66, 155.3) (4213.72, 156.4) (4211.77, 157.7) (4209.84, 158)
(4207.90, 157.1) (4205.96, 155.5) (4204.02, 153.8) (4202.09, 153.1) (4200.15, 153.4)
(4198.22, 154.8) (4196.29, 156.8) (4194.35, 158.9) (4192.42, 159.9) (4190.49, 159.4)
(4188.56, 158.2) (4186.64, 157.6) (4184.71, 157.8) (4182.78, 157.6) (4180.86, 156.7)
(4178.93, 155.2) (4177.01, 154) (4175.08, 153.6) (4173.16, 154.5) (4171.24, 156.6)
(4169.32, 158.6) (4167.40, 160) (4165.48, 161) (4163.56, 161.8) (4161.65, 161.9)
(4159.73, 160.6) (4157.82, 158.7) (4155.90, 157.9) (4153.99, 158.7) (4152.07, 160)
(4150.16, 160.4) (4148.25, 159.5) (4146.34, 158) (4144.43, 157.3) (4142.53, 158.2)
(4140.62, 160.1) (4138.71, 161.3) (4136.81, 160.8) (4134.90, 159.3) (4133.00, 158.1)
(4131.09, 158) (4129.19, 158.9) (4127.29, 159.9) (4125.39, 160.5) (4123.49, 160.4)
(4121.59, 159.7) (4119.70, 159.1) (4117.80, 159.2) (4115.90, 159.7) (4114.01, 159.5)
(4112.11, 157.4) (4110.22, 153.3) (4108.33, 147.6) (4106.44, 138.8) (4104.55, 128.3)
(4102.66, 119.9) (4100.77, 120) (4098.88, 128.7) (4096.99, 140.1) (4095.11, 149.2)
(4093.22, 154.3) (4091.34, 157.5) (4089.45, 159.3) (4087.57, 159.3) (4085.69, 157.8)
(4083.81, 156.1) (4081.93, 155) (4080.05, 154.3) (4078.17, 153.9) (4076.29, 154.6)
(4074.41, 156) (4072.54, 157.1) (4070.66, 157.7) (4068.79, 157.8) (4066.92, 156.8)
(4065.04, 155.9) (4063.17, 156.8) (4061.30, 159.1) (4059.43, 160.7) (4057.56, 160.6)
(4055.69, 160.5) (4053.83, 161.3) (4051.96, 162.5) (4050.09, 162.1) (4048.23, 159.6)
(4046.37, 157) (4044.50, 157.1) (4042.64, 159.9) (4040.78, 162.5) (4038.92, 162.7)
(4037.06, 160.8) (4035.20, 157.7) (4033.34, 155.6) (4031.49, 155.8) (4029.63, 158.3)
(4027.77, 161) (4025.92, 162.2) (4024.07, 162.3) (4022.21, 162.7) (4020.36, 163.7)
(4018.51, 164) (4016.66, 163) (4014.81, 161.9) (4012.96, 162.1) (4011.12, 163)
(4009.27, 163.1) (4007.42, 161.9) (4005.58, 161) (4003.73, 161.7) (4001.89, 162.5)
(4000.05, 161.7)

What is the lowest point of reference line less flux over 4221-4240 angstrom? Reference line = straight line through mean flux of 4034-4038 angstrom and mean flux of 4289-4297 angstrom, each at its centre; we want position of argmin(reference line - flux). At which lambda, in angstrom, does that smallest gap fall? 4221.48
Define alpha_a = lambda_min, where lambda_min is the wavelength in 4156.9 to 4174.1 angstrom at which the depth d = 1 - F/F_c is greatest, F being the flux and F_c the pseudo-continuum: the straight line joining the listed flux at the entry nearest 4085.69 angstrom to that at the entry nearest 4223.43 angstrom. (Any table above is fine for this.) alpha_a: 4173.16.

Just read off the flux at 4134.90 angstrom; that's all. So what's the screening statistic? 159.3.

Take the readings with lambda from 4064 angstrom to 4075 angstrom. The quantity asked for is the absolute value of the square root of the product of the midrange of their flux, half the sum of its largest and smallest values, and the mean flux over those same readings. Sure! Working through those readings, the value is 157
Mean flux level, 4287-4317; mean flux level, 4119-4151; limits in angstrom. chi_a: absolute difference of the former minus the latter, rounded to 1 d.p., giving 20.7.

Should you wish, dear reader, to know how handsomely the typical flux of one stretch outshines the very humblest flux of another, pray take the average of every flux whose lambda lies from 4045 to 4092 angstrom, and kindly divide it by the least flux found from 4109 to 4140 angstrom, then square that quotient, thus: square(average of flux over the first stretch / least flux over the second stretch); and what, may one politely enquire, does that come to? 1.06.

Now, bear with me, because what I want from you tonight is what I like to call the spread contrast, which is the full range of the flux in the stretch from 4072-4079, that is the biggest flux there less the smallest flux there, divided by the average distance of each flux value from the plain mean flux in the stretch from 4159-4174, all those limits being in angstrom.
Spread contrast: 1.5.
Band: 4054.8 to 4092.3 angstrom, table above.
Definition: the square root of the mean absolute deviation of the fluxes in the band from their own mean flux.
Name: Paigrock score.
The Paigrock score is 1.30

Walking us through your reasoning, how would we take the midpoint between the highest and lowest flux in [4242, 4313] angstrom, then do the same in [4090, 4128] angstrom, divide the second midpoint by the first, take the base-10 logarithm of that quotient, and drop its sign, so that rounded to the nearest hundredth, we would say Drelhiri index 0.01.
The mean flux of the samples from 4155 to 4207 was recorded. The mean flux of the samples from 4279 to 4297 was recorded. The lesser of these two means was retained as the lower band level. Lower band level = 145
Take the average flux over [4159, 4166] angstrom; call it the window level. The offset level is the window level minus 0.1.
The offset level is 161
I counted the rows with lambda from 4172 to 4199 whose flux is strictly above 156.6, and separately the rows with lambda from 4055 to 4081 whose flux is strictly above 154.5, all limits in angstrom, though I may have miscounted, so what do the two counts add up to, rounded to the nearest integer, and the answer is 21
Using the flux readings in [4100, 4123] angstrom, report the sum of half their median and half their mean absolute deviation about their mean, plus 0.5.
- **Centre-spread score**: 84.9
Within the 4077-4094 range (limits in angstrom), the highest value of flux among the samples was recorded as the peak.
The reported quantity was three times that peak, 478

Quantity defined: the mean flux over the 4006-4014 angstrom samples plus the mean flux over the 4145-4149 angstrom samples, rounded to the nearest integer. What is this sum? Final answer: 321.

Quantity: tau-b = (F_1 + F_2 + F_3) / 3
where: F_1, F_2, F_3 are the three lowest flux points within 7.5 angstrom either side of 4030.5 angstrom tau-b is 156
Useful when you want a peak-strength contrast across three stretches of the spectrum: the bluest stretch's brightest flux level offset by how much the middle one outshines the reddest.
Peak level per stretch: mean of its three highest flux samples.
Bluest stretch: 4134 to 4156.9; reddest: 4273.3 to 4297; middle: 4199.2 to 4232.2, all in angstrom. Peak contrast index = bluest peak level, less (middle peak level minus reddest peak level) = 154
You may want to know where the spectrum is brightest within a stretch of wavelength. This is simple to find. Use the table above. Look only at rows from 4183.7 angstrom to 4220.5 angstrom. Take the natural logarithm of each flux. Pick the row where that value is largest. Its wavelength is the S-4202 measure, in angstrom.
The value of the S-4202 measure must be 4192.42 angstrom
